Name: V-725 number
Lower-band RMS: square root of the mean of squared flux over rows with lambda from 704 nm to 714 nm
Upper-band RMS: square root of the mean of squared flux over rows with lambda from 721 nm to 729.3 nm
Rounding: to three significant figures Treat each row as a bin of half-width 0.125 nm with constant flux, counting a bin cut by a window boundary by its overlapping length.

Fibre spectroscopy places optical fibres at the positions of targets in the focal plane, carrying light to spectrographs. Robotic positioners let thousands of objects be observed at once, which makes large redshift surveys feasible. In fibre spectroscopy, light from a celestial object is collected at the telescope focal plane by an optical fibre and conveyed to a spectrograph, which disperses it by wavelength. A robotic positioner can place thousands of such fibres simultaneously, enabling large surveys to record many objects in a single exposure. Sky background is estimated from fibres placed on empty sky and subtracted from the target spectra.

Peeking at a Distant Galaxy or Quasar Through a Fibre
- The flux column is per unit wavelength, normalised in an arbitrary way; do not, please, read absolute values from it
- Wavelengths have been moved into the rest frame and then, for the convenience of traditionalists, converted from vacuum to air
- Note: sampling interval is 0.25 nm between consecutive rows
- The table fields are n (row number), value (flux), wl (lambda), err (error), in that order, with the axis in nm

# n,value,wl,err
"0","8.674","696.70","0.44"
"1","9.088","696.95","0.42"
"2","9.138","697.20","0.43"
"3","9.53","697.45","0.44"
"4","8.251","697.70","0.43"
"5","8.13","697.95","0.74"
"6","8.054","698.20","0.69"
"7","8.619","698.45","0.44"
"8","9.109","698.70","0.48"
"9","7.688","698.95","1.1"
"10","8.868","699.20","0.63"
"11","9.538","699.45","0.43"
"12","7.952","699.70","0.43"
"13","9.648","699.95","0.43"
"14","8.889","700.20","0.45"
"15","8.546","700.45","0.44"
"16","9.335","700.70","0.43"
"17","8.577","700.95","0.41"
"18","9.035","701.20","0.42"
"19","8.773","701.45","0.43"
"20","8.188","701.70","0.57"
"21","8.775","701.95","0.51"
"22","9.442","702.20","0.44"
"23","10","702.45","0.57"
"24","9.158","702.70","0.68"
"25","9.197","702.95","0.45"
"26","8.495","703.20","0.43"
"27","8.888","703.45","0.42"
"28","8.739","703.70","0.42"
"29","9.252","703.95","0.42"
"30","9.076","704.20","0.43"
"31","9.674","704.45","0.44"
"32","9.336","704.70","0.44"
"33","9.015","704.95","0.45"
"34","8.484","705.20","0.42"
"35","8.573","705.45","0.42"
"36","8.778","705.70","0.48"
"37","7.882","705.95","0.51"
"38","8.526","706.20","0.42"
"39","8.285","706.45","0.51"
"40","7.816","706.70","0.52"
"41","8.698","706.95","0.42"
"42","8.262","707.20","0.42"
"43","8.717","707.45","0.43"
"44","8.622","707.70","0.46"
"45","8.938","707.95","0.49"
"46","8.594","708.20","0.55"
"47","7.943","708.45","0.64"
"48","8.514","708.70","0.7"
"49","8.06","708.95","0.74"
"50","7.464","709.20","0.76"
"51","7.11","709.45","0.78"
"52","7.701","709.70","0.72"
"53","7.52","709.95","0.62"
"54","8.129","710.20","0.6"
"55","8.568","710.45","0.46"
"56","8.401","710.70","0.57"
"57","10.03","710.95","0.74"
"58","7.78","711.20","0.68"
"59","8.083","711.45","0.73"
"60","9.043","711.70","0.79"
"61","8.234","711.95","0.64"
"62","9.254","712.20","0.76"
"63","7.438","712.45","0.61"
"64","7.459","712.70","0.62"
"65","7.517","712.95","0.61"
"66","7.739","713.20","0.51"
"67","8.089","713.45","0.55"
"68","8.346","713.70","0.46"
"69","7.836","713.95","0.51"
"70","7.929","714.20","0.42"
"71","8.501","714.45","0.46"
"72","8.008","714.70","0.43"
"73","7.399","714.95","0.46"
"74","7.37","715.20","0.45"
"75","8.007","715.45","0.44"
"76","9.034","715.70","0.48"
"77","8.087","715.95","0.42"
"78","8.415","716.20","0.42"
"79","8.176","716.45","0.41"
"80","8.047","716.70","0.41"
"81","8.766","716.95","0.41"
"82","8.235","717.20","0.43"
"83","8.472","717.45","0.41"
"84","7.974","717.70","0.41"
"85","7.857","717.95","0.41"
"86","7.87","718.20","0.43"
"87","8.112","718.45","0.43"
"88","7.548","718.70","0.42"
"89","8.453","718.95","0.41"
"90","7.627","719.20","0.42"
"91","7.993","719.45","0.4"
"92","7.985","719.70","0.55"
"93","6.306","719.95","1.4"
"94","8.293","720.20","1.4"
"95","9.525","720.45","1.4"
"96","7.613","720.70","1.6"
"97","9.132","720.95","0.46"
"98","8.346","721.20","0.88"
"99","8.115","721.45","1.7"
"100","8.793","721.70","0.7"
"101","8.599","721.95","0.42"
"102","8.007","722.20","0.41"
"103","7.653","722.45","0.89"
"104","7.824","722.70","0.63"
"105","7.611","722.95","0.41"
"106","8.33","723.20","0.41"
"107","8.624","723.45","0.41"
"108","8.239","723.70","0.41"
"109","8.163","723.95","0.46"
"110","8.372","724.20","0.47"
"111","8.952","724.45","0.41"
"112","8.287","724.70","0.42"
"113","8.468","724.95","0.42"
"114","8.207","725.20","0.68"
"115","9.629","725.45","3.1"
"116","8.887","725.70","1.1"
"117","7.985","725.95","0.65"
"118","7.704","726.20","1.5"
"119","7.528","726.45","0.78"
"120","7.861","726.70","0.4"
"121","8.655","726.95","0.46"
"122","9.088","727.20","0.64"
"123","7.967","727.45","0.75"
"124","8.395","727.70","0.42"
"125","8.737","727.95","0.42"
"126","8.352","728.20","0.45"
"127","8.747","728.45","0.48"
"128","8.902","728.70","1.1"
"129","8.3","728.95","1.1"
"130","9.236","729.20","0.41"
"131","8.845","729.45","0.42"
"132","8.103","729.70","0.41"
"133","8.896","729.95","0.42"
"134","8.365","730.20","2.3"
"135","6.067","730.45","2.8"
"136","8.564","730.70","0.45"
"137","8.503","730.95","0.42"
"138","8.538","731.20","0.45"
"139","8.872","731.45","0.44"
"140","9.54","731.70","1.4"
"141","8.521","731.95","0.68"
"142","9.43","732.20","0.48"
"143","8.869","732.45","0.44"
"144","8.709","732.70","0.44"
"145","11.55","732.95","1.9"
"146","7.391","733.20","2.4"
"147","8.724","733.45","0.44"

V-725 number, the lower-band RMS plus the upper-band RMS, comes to 16.8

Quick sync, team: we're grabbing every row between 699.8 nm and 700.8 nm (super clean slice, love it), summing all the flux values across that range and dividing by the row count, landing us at 9.1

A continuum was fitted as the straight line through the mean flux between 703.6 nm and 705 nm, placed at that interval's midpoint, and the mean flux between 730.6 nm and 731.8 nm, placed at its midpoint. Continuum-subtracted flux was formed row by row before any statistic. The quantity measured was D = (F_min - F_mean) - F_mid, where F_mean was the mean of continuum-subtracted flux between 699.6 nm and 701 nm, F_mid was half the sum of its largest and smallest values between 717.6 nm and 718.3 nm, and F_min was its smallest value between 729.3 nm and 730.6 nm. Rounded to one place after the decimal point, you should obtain -1.3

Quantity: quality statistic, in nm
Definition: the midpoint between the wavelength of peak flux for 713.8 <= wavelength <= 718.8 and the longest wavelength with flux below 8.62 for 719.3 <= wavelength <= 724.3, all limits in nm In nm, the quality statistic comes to 719.95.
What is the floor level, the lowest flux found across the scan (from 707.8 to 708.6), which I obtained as 7.943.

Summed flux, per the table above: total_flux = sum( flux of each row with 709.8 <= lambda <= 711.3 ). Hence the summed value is 50.4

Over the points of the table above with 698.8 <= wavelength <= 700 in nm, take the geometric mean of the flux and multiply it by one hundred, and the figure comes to 870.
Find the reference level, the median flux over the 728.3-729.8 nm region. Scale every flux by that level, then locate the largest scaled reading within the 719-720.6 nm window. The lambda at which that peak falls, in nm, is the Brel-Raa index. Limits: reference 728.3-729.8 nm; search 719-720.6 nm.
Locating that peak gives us 720.45 nm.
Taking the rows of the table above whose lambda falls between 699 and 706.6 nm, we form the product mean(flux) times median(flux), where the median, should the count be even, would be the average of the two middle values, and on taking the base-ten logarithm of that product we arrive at 1.90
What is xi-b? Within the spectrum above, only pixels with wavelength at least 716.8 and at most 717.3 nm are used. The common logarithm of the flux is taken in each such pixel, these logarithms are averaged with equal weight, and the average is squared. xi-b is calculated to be 0.863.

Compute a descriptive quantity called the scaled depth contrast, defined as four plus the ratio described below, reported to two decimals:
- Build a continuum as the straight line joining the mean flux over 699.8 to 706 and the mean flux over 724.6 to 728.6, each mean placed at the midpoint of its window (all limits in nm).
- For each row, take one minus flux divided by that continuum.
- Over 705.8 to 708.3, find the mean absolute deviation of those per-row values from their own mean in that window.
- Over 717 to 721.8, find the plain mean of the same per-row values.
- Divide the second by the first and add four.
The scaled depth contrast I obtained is 5.52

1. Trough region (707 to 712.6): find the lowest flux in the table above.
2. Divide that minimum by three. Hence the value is 2.37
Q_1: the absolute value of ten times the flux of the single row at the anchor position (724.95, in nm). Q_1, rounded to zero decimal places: 85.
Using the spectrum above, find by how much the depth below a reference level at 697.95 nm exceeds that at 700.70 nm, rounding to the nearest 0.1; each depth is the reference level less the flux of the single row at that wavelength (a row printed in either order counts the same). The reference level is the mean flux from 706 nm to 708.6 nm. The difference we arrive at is 1.2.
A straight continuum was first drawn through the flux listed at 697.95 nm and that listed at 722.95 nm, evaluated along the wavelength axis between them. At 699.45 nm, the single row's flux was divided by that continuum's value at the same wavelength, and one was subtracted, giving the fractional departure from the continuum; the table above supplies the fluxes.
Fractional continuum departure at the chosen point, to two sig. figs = 0.18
